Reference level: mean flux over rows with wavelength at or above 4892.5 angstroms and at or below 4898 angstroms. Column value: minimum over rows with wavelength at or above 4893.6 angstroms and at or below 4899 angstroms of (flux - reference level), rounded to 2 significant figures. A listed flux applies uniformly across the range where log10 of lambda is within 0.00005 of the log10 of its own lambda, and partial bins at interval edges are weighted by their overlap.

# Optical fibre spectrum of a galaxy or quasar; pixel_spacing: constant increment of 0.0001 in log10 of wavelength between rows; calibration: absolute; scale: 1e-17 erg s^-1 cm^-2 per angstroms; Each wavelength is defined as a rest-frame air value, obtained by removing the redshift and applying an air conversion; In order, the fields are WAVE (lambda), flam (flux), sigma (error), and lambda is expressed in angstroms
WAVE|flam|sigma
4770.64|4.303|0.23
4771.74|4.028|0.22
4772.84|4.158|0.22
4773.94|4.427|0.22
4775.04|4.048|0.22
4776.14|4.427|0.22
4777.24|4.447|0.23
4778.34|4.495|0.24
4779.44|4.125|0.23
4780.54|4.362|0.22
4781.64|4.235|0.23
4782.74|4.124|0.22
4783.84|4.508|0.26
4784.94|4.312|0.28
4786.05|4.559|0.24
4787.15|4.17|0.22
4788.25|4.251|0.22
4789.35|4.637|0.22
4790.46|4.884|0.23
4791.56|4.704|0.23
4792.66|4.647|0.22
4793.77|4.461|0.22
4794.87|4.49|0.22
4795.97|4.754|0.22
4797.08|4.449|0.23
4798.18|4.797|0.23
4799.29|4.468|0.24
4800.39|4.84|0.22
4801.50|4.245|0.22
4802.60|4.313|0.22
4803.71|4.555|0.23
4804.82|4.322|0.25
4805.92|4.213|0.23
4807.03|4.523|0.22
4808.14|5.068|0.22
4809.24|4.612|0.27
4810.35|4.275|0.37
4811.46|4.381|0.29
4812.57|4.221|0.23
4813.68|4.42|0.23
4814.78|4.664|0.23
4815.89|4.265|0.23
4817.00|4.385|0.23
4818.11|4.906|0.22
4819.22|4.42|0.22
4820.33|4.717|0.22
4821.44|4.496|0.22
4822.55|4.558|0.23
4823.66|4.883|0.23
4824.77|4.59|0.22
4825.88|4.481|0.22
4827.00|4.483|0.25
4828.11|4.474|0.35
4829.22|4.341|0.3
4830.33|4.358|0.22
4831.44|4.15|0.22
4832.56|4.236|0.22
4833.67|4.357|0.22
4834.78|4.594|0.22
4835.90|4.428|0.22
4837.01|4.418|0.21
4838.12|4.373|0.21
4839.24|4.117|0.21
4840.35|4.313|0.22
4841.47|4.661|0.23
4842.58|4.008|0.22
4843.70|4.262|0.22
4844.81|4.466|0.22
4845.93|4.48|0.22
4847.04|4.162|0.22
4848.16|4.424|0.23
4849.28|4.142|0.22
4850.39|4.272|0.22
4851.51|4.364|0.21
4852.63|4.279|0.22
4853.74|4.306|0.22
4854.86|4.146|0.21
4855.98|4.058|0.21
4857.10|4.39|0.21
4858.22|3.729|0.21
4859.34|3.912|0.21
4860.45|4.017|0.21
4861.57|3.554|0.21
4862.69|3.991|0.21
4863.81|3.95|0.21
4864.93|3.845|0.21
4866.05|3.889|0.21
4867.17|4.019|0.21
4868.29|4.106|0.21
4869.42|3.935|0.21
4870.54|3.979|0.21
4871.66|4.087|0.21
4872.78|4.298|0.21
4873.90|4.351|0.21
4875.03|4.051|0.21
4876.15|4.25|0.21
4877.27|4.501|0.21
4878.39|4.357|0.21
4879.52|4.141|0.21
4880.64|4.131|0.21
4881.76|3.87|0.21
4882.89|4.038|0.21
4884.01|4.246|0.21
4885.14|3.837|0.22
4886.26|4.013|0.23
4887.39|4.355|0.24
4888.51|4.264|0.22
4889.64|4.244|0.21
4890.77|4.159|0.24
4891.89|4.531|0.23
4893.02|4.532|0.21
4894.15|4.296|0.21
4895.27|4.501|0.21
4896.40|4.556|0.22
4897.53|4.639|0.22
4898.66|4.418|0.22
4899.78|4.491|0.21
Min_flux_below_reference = -0.21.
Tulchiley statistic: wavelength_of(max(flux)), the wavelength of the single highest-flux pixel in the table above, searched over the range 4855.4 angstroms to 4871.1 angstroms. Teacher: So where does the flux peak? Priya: 4857.10 angstroms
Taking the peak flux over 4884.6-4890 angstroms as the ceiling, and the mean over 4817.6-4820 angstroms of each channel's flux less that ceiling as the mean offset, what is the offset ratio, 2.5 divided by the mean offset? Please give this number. 8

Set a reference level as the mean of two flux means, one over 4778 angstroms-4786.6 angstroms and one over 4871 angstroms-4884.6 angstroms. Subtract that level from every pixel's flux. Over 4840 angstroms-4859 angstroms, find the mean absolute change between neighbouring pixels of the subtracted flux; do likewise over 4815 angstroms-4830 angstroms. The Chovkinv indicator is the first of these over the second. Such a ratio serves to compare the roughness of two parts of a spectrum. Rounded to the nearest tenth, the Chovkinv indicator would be 1.1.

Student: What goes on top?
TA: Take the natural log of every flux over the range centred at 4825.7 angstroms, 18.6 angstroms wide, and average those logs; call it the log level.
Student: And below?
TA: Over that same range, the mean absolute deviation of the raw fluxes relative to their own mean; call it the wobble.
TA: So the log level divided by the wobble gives 10.0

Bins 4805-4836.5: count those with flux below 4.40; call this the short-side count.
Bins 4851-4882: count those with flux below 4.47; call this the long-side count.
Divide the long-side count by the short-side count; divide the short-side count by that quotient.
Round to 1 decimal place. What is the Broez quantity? 4.5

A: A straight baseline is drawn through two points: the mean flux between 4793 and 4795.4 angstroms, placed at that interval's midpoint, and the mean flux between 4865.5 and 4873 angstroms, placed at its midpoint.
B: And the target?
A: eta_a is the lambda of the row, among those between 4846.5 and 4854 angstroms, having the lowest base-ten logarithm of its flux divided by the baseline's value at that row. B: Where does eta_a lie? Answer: 4849.28 angstroms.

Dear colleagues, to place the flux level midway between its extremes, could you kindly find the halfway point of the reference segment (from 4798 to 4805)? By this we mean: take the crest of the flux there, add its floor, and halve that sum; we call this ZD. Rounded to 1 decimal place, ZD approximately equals 4.5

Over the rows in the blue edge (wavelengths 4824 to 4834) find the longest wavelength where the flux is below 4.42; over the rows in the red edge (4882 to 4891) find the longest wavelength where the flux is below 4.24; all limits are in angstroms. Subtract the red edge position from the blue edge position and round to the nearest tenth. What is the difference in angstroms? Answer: -57.1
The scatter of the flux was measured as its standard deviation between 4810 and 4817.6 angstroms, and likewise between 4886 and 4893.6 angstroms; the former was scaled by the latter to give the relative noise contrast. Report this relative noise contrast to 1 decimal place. 0.8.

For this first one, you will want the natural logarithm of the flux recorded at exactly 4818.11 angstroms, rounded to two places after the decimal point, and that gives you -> 1.59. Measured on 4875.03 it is 1.40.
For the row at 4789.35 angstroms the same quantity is 1.53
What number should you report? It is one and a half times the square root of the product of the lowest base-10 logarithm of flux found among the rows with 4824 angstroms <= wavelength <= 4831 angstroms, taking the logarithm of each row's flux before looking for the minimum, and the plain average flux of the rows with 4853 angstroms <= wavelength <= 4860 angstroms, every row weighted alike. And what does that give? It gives 2.42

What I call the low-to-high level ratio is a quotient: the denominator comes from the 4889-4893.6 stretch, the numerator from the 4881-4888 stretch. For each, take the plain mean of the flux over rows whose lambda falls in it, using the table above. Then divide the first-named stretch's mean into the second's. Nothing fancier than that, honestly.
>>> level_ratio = 0.93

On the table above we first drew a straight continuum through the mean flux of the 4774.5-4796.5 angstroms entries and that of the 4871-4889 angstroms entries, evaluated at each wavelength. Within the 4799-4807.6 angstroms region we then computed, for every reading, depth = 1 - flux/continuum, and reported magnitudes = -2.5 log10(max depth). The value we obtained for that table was 3.6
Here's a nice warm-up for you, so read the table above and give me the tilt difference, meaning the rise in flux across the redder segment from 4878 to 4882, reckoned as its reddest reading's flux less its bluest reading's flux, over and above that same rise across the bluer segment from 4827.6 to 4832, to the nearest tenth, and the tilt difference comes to -0.2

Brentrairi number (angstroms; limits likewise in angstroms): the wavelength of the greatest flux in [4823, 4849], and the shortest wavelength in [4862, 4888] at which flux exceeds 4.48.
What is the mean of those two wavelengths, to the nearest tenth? 4850.5 angstroms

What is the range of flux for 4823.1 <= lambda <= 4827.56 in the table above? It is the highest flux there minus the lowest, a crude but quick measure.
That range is 0.40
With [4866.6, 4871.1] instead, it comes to 0.17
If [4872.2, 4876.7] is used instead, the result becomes 0.30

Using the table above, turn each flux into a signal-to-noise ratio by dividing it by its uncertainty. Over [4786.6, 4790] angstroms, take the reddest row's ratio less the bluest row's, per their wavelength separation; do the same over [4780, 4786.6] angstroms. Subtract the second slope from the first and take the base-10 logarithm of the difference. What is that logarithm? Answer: 0.05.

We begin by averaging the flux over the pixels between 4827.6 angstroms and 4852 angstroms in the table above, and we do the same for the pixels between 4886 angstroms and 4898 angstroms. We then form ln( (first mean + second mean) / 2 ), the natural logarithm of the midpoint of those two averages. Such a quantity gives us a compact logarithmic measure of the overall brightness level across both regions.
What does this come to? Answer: 1.47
